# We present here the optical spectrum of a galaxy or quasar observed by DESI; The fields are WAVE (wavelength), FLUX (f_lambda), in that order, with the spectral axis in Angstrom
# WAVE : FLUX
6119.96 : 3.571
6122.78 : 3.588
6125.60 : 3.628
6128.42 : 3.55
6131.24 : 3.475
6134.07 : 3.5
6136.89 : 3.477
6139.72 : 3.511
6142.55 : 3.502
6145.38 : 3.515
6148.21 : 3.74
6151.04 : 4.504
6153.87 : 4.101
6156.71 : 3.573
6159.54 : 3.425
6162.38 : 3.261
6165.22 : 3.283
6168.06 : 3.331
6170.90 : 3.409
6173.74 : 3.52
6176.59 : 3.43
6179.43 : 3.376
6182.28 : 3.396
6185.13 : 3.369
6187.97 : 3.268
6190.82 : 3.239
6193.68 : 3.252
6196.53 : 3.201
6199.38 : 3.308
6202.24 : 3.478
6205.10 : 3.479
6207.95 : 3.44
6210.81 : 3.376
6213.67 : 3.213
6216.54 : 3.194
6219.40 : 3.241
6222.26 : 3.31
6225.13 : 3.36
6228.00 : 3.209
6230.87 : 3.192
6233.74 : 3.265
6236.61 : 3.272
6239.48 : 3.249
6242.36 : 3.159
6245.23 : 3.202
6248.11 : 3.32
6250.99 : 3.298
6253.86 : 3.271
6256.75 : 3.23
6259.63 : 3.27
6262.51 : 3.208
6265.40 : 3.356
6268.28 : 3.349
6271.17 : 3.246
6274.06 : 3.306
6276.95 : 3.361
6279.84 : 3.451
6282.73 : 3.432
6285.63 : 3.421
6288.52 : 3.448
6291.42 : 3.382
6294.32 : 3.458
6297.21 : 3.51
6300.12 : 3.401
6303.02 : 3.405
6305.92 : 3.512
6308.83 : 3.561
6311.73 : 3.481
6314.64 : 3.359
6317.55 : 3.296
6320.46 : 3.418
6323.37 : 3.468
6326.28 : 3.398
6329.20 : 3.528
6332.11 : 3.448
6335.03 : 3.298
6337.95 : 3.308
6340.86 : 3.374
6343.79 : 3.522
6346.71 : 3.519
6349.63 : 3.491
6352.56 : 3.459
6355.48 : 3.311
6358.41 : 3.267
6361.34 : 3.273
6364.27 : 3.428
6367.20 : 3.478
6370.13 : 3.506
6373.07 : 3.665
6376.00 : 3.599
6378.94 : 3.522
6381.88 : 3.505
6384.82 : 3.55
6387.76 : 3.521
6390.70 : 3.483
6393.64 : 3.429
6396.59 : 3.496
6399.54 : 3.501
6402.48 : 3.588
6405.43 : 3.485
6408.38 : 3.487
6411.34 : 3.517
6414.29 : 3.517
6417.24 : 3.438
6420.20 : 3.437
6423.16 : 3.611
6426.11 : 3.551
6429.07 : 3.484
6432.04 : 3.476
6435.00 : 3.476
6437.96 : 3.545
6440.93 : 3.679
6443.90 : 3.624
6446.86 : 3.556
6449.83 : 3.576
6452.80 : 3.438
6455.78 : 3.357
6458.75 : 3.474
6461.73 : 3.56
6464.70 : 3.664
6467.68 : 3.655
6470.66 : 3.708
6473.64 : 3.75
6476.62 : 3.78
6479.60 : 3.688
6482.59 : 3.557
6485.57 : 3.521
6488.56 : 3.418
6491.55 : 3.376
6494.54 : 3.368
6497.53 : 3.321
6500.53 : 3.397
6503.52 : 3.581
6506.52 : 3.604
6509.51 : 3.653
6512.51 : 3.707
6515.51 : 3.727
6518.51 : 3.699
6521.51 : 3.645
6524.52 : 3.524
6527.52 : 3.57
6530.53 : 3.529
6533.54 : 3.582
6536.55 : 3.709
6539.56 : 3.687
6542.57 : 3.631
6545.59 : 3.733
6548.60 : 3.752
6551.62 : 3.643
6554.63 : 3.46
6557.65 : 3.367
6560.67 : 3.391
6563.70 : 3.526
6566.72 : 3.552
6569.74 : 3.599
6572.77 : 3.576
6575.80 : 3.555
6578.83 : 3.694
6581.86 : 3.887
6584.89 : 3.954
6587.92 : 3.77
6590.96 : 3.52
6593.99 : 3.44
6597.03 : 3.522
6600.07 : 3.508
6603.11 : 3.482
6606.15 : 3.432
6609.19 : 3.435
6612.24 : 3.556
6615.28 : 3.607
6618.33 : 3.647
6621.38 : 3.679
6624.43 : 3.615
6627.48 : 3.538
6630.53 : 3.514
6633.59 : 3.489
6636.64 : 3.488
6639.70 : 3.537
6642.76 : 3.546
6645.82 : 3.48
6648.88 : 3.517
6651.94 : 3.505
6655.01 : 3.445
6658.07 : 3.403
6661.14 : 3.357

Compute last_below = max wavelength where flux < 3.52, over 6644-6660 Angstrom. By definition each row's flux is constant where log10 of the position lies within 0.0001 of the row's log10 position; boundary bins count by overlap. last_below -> 6658.07 Angstrom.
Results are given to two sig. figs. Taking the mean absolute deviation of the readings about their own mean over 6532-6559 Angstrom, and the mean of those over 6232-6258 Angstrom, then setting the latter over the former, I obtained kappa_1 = 33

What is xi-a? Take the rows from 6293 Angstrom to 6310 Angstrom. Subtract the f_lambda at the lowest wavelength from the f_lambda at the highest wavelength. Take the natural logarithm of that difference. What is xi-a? -2.3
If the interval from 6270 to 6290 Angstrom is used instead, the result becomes -1.6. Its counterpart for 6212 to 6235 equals -3.0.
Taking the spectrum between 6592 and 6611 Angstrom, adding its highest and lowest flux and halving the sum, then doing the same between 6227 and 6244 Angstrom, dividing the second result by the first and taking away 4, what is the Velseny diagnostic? -3.08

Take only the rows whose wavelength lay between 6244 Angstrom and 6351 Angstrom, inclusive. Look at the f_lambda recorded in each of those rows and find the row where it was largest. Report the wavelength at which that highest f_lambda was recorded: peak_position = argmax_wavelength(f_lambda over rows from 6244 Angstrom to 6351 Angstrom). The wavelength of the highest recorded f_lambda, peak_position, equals 6308.83 Angstrom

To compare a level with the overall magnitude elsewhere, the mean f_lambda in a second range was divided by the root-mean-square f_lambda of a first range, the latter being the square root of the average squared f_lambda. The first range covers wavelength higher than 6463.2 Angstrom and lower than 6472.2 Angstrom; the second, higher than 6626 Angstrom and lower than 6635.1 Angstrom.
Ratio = 0.96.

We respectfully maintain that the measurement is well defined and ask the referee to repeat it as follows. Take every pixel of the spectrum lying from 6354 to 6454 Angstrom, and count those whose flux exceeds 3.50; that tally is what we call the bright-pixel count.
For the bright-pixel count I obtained 18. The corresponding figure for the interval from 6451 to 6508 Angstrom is 11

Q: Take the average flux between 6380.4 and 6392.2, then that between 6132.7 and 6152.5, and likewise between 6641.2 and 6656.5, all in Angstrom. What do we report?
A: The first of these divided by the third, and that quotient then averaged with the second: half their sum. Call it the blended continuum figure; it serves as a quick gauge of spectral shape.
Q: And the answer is 2.34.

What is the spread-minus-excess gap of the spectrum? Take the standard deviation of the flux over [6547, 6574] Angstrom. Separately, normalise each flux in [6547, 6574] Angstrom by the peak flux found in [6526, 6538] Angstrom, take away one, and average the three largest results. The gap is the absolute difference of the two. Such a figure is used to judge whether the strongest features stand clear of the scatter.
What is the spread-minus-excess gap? 0.13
